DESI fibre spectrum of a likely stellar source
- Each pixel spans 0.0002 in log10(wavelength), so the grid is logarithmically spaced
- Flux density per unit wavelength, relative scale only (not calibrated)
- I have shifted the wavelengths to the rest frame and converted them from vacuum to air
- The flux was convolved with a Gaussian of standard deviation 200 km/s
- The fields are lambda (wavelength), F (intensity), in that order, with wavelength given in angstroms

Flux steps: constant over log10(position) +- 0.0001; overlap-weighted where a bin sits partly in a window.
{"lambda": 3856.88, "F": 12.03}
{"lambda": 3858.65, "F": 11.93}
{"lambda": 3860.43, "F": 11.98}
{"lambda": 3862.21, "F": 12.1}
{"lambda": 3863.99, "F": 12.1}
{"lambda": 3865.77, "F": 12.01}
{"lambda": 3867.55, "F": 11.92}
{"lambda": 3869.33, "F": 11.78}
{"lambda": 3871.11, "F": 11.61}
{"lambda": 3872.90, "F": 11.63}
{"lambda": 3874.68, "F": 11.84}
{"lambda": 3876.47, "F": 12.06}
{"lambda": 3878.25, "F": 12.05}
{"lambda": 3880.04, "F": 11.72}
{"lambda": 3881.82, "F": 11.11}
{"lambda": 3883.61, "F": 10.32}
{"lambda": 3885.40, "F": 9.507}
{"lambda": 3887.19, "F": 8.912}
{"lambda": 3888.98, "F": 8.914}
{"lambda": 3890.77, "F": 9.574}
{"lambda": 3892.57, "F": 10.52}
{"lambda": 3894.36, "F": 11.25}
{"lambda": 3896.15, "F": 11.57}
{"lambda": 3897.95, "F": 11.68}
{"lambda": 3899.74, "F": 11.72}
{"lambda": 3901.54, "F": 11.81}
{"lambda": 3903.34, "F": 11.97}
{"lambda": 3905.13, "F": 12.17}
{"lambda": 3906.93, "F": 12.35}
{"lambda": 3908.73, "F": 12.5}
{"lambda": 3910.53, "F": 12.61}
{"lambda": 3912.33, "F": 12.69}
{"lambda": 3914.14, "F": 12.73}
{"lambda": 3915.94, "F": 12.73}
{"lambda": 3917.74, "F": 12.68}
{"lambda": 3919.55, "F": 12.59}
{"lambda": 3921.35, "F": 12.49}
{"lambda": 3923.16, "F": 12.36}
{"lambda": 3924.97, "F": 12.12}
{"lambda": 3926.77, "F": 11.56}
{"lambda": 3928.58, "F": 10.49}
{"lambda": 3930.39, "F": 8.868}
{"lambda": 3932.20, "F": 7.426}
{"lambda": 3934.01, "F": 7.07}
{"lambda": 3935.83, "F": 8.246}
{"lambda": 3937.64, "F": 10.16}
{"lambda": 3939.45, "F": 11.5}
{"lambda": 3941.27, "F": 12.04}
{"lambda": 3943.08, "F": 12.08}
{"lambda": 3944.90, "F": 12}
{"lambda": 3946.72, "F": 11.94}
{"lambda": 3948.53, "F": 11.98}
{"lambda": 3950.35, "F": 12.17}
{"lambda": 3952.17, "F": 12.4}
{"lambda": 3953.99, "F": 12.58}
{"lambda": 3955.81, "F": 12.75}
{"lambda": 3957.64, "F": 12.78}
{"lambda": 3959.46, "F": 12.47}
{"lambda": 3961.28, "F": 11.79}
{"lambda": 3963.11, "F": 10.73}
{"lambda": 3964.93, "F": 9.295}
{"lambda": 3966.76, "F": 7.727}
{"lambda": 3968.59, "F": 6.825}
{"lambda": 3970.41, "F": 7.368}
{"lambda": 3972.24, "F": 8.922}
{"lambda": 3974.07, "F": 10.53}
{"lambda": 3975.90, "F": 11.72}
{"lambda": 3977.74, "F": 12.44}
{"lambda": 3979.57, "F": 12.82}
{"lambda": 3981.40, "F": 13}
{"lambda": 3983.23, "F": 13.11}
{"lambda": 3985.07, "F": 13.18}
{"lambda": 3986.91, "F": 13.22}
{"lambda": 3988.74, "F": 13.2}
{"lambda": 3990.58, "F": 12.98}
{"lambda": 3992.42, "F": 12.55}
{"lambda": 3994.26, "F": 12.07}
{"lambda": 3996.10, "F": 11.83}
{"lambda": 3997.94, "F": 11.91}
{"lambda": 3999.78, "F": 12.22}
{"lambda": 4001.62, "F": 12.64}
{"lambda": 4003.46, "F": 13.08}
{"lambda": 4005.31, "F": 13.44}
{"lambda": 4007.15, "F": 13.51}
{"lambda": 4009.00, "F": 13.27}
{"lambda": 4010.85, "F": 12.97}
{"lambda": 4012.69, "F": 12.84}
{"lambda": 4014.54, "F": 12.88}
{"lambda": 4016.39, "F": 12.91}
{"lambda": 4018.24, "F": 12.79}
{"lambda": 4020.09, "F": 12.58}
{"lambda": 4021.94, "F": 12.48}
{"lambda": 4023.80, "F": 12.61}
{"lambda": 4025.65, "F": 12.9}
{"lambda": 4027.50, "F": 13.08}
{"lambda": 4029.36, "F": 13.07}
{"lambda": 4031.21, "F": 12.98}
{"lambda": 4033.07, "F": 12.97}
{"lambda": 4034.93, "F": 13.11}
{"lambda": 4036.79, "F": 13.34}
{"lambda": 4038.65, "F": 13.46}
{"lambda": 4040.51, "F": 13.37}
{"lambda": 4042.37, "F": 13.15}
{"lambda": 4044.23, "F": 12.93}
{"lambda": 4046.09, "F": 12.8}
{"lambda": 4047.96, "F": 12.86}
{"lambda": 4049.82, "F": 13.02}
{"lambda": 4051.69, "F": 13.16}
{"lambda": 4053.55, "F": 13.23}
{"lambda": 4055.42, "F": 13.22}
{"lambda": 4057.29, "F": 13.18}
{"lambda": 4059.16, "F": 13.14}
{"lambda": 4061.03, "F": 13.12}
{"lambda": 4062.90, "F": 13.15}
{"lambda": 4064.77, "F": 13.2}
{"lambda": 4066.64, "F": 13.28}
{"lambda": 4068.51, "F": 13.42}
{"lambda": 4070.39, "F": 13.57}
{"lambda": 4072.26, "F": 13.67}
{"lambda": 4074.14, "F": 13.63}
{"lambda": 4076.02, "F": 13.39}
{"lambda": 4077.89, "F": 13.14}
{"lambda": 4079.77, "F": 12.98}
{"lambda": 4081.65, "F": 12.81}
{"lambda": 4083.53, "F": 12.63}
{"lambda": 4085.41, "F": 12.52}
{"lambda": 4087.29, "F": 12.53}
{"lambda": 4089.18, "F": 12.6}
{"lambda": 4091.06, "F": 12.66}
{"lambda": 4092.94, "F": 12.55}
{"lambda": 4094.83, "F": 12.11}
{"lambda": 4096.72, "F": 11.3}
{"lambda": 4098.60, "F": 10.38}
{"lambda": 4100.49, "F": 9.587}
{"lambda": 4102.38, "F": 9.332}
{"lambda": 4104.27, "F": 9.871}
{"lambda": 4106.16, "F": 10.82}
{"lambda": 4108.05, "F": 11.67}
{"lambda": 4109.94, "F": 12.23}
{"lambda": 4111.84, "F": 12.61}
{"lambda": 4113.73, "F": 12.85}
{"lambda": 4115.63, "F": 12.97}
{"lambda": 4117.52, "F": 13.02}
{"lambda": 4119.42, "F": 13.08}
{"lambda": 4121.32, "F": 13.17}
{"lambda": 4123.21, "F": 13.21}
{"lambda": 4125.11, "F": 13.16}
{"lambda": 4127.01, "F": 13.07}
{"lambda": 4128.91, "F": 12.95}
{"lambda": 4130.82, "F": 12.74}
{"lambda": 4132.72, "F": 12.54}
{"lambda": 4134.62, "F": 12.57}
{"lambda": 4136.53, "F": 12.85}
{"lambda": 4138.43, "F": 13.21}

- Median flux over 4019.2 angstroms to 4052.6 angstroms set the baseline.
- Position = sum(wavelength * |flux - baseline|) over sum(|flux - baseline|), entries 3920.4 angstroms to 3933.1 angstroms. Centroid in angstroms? 3929.5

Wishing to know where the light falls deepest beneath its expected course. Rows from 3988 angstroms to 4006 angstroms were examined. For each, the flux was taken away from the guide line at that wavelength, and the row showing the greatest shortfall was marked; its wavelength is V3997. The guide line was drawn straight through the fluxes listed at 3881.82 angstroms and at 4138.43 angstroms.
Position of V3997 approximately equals 3996.10 angstroms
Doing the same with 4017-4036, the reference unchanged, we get 4021.94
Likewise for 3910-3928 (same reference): 3926.77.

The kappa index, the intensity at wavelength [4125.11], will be 13.16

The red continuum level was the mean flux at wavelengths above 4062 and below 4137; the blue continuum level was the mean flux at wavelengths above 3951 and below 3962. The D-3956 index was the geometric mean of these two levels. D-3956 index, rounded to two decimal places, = 12.48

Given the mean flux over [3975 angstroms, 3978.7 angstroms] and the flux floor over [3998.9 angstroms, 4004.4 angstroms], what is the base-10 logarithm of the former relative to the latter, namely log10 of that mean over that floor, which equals -0.01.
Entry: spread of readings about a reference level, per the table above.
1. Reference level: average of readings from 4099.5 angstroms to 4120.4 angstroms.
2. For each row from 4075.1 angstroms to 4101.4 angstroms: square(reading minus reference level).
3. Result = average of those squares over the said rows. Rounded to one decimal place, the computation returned 1.4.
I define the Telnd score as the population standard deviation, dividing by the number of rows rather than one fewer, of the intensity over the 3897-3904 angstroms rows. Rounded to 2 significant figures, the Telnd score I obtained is 0.11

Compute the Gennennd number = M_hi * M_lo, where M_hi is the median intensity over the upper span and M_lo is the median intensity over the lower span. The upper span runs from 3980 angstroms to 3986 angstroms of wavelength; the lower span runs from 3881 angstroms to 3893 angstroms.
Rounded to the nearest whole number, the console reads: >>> 126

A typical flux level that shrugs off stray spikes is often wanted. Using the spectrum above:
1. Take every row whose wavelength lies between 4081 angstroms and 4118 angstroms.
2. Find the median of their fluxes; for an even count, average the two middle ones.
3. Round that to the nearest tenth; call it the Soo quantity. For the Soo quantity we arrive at 12.5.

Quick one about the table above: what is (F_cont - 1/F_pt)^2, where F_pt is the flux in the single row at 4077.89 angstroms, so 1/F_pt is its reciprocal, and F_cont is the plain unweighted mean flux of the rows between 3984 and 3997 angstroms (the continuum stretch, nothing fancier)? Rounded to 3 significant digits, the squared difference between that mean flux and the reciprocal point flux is 160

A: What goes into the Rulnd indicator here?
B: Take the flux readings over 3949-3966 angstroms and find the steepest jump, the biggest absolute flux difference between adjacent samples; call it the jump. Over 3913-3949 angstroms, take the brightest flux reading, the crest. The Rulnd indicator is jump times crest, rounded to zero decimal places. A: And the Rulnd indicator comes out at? 18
